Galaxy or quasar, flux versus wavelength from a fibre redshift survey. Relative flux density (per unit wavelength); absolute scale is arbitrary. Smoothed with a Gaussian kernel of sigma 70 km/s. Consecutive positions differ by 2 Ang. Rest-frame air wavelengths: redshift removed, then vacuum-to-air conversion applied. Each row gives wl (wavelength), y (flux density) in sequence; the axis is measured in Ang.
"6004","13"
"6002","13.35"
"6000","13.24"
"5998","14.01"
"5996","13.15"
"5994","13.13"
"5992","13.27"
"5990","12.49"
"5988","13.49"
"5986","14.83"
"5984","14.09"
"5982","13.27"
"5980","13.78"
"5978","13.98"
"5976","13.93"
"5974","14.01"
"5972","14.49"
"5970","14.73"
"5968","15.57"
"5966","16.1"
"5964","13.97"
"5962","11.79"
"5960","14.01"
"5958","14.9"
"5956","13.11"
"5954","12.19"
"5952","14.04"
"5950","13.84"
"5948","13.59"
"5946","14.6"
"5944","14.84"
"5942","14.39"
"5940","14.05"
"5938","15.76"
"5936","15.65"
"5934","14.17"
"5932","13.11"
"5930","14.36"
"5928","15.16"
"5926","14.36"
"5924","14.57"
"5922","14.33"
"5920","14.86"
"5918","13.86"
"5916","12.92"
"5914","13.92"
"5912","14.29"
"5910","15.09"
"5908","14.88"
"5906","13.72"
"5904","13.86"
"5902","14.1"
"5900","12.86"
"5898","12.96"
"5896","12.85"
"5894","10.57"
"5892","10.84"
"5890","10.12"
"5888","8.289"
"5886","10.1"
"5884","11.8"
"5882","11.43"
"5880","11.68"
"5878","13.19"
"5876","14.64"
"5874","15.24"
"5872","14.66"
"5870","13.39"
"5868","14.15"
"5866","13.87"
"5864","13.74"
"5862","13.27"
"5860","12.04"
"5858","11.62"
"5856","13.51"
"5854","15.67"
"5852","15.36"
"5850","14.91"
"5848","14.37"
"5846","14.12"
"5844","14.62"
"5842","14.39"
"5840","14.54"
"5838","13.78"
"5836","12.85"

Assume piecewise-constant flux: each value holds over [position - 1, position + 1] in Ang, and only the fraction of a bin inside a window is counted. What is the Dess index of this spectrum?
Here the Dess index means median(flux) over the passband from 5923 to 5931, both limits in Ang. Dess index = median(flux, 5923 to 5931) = 14.5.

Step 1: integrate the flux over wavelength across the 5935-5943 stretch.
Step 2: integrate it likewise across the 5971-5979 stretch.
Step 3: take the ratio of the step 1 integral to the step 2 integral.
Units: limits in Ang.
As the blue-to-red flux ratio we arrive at 1.06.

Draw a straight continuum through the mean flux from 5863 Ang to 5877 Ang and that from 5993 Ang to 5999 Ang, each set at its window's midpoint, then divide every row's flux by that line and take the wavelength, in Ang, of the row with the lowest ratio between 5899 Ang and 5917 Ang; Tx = 5900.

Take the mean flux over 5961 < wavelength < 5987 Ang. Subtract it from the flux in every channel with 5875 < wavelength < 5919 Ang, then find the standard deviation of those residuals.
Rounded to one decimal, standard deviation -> 1.8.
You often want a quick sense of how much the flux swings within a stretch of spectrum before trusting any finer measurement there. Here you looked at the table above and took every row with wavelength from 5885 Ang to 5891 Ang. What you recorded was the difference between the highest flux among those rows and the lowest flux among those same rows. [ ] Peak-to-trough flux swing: 1.8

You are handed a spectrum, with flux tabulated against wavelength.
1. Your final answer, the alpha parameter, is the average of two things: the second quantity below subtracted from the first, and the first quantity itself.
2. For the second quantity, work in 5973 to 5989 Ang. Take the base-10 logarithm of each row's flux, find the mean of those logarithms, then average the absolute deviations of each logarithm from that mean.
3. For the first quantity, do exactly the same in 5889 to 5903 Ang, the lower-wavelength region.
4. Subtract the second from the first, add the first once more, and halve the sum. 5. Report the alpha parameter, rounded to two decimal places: 0.04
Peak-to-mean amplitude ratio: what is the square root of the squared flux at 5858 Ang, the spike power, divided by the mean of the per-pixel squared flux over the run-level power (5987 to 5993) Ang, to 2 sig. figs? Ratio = 0.89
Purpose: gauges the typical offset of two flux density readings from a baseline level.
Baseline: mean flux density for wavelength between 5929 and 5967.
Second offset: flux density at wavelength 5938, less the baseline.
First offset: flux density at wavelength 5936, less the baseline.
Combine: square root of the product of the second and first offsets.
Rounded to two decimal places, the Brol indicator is 1.57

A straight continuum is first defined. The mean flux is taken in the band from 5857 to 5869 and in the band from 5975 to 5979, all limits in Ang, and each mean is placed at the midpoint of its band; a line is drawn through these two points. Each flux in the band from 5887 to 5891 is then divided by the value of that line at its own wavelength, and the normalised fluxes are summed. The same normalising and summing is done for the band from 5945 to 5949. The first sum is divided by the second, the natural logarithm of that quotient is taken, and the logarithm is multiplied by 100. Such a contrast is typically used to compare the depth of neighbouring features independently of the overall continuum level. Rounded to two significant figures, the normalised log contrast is -39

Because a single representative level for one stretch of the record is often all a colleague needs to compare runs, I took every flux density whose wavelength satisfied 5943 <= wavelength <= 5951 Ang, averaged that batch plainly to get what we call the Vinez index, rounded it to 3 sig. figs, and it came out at 14.2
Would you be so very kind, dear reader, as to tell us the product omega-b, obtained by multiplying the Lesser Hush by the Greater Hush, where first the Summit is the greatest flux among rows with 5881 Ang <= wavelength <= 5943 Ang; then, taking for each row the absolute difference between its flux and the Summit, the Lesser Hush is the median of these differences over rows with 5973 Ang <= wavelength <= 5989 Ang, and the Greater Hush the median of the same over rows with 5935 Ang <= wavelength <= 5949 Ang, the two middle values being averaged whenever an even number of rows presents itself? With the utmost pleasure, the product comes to 2.1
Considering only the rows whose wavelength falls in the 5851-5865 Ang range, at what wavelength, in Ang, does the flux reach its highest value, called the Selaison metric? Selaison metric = 5854 Ang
